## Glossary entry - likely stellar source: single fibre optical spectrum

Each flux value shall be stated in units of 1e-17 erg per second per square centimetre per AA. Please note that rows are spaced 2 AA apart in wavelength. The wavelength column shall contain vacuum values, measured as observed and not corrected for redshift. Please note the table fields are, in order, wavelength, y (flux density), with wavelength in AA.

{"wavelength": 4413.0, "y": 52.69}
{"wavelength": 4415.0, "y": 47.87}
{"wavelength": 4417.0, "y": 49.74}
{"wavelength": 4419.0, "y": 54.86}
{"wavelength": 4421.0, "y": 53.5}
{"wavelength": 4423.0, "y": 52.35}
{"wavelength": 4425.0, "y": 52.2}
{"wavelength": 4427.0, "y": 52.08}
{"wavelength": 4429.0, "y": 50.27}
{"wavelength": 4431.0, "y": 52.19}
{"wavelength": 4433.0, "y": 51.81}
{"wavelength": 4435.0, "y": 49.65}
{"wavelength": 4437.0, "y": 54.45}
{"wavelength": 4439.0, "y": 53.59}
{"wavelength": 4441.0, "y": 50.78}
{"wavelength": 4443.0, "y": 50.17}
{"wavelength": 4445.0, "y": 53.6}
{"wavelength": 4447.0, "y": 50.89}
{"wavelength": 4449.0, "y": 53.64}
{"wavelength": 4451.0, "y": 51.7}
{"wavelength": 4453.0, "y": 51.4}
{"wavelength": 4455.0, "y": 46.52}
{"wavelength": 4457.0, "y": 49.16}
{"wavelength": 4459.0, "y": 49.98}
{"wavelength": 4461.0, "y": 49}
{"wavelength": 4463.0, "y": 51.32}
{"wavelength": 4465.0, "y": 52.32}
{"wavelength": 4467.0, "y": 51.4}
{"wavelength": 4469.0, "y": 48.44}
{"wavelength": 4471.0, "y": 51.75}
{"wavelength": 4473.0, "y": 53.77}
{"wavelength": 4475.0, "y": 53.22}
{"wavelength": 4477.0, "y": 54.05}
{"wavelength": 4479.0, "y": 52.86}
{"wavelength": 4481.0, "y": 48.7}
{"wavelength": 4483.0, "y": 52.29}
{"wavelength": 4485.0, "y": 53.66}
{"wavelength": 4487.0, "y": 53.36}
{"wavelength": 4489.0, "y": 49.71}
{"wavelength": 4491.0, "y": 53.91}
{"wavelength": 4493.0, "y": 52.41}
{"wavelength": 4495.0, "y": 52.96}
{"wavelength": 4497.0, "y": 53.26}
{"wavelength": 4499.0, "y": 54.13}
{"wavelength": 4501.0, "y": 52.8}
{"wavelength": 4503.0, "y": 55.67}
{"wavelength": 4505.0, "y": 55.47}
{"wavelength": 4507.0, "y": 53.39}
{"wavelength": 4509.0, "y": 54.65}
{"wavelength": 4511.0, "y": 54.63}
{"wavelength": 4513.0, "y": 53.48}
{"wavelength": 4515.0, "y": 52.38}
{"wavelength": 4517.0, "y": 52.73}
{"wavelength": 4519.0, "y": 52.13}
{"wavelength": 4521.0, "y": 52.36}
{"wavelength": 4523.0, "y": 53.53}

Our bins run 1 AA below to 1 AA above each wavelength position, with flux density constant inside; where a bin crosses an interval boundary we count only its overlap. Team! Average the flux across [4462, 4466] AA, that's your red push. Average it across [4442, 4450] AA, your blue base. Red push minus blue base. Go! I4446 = 0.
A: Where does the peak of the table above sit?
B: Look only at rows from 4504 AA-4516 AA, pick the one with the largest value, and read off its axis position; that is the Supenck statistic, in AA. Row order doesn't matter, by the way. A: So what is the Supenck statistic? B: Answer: 4505.0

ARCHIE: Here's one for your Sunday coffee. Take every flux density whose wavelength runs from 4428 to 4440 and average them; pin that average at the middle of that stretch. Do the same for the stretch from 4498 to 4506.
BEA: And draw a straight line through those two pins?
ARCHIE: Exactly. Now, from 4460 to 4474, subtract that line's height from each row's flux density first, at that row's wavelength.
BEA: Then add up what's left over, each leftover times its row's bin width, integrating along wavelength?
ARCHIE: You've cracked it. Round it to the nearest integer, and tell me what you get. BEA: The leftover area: -29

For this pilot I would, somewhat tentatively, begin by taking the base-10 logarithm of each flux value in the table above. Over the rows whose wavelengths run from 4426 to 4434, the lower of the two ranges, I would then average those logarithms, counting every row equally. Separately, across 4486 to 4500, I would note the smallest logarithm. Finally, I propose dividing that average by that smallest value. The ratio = 1.01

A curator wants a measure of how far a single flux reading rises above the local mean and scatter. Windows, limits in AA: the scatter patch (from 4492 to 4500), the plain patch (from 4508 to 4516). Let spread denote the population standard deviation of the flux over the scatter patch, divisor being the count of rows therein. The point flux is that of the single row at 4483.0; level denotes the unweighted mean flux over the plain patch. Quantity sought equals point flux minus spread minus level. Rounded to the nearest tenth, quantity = -2.1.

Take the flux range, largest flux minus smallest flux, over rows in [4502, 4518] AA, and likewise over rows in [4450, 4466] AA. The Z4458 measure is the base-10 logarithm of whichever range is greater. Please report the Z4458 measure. 0.76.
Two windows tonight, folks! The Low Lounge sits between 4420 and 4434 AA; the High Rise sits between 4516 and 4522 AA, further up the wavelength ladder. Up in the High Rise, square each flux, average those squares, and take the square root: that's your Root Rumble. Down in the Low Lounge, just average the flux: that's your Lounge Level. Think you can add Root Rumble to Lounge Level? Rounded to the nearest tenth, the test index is 104.5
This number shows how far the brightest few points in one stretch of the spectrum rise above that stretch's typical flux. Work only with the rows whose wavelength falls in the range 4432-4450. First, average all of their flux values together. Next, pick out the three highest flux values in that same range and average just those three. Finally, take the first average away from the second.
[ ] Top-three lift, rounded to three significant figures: 1.83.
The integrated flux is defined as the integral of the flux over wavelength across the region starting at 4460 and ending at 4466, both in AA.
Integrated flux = 305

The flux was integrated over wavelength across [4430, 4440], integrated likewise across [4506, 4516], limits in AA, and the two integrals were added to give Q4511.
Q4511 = 1060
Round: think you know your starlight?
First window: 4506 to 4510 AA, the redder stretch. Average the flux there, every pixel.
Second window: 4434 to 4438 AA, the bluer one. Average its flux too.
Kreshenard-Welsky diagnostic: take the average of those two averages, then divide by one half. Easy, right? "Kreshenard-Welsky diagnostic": 106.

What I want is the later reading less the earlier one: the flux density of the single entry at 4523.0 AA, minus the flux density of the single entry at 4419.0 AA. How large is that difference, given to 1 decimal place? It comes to -1.3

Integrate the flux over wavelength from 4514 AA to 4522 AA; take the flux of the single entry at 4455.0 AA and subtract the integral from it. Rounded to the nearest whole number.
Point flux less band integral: -373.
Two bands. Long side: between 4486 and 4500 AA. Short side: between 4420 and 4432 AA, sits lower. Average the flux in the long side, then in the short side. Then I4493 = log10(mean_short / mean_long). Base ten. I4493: -0.0060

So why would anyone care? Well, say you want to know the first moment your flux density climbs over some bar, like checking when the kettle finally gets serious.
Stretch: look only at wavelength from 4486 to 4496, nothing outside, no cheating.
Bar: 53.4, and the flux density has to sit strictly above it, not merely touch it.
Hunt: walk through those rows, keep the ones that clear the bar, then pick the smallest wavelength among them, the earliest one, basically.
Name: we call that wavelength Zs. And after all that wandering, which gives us 4491.0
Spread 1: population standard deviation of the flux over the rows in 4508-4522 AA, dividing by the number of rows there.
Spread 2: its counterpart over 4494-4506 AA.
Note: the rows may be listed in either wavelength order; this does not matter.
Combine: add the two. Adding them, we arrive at 2.15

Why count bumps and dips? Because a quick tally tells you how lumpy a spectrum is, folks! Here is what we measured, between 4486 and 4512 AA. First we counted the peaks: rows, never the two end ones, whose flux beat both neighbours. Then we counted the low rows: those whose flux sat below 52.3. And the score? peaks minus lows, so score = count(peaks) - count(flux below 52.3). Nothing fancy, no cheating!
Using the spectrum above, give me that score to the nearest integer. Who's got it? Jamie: 3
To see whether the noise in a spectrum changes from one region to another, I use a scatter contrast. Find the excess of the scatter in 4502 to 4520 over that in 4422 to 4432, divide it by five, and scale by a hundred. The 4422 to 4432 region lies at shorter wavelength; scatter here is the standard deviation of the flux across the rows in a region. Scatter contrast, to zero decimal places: 9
